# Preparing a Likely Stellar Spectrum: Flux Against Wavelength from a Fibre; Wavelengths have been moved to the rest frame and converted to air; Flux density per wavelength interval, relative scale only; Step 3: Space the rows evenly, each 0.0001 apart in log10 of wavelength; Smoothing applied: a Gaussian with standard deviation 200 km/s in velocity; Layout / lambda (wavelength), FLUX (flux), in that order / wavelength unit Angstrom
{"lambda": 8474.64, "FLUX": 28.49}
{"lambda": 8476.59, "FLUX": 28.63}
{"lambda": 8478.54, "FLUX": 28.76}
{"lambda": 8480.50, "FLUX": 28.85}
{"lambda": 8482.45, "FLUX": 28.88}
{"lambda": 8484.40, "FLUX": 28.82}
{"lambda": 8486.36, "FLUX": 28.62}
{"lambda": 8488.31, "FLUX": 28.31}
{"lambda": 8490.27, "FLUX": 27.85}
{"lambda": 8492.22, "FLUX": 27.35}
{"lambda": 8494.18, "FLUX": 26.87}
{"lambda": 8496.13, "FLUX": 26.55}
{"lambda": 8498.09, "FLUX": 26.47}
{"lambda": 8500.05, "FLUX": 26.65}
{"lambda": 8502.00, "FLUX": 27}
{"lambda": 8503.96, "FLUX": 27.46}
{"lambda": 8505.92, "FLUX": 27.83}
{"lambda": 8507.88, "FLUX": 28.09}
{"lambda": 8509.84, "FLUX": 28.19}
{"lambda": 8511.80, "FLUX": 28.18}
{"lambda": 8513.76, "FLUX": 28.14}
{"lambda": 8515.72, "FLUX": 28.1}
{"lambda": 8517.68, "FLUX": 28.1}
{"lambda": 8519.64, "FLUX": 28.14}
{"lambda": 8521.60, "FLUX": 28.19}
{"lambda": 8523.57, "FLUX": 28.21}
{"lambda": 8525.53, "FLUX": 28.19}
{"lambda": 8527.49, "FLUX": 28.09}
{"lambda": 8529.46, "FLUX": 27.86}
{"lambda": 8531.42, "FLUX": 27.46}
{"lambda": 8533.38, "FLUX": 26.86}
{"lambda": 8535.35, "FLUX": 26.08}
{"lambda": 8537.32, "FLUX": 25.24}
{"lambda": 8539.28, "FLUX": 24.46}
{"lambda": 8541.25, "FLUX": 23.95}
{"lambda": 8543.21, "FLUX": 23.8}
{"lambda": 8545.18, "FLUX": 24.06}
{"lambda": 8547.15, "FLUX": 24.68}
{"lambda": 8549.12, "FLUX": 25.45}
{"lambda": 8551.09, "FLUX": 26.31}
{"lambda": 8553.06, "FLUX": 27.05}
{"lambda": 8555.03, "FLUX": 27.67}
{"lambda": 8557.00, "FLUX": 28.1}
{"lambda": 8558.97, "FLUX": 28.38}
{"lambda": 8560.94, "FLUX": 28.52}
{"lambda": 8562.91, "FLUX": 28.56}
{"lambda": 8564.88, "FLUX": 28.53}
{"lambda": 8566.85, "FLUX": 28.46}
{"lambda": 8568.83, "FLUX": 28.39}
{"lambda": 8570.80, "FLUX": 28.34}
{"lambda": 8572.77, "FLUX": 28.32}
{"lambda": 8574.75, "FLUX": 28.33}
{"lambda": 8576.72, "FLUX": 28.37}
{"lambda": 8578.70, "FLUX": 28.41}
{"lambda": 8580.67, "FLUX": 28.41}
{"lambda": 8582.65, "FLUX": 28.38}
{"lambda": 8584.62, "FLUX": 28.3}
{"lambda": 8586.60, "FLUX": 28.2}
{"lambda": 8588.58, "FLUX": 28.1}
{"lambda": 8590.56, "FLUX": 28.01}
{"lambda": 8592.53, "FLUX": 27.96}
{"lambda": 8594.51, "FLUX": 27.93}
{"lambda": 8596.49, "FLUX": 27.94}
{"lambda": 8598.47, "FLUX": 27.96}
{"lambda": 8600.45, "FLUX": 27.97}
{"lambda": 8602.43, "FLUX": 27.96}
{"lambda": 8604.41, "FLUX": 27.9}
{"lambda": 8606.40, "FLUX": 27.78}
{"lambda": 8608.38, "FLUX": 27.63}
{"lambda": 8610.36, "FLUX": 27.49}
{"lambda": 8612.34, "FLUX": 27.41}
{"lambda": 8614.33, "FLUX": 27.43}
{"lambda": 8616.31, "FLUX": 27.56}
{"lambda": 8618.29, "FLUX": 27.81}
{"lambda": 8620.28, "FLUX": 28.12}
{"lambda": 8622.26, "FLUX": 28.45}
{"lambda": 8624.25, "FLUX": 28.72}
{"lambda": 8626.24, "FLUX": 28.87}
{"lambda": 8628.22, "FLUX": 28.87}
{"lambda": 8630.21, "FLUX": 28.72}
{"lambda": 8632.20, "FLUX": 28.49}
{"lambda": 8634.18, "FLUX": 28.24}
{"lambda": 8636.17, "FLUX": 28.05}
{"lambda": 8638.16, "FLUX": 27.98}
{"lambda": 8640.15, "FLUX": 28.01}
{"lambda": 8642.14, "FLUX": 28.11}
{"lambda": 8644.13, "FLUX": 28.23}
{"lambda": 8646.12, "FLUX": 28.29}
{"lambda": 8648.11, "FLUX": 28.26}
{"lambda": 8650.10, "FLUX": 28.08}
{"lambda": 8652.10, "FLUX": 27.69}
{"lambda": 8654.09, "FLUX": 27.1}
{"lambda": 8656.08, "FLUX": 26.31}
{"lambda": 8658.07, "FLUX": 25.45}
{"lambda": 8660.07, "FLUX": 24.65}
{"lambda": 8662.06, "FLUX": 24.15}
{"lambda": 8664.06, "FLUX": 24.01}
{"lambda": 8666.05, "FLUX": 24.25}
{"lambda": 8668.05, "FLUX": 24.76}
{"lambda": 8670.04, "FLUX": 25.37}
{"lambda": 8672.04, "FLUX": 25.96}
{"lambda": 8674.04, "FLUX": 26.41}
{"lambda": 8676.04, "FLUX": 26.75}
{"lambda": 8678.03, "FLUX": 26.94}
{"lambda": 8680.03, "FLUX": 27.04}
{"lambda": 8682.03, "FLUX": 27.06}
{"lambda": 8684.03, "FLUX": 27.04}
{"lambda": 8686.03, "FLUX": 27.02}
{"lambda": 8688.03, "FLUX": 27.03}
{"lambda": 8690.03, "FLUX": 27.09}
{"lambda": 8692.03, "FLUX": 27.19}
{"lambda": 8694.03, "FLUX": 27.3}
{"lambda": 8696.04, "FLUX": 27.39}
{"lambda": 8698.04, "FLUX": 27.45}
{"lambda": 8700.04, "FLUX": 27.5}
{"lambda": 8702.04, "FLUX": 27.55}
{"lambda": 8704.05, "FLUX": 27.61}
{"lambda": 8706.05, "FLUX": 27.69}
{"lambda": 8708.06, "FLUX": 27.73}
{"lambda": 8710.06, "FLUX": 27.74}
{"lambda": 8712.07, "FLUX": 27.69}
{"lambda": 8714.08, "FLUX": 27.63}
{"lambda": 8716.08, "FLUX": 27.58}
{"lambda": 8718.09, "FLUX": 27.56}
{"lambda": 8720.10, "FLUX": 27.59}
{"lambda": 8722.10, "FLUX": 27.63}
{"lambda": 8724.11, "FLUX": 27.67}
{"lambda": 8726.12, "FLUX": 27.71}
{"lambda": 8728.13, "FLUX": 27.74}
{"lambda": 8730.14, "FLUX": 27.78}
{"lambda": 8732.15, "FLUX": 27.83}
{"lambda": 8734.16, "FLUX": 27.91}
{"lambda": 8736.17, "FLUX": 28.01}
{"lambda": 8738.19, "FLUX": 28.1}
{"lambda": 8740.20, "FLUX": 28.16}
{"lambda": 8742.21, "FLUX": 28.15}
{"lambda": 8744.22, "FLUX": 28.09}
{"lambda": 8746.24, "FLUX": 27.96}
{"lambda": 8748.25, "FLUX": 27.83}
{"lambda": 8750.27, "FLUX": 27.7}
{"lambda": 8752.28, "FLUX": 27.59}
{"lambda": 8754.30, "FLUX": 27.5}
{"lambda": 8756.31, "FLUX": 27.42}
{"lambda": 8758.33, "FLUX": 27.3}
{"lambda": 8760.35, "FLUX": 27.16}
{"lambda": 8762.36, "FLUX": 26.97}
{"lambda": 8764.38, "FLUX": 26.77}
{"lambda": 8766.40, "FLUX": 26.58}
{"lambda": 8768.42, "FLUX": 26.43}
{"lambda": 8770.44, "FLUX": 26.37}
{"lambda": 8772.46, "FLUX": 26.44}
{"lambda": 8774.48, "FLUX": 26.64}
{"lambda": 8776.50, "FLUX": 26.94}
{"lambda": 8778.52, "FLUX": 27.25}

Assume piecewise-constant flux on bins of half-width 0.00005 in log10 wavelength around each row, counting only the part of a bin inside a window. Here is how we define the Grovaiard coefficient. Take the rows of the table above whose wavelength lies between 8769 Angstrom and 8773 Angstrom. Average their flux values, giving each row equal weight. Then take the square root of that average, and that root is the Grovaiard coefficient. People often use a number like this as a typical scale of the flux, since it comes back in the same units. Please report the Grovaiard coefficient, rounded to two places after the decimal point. 5.14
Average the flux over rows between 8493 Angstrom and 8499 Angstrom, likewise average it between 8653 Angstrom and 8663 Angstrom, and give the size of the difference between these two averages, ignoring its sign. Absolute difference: 1.1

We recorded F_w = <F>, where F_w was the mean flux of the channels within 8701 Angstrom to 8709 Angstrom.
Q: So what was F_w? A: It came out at 27.6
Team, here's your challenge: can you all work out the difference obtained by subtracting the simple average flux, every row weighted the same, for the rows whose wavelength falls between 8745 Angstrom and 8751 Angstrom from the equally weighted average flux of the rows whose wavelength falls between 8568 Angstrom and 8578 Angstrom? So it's 0.5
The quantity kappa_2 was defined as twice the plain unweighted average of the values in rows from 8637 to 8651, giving 56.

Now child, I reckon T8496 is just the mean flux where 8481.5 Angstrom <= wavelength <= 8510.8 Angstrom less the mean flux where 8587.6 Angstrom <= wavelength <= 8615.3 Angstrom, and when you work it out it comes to -0.16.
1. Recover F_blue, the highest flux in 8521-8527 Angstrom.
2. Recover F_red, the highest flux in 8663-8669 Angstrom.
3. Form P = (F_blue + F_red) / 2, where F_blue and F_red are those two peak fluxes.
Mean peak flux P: 26.5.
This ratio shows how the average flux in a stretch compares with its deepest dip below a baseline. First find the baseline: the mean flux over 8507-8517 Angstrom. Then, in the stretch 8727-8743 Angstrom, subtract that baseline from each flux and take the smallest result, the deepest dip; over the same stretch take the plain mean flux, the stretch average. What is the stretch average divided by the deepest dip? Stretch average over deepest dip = -70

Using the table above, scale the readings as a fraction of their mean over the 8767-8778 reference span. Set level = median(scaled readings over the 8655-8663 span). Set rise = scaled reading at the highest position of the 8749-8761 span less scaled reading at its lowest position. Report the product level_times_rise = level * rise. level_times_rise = -0.019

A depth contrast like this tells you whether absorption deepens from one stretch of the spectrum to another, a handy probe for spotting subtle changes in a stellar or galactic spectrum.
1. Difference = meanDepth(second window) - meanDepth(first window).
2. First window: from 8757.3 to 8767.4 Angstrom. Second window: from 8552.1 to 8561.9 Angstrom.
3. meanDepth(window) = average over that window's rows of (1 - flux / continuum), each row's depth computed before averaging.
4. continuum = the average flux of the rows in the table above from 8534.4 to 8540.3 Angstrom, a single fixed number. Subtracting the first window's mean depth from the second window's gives -0.039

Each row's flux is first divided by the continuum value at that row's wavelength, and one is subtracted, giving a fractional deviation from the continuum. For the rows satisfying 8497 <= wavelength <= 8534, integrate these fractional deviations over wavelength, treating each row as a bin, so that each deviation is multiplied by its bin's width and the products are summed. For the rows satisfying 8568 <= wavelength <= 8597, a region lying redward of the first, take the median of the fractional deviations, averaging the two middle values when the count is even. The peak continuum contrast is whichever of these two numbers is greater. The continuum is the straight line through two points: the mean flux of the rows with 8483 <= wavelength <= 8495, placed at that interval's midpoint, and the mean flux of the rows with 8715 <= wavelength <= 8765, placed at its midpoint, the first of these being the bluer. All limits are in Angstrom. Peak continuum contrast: 0.02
